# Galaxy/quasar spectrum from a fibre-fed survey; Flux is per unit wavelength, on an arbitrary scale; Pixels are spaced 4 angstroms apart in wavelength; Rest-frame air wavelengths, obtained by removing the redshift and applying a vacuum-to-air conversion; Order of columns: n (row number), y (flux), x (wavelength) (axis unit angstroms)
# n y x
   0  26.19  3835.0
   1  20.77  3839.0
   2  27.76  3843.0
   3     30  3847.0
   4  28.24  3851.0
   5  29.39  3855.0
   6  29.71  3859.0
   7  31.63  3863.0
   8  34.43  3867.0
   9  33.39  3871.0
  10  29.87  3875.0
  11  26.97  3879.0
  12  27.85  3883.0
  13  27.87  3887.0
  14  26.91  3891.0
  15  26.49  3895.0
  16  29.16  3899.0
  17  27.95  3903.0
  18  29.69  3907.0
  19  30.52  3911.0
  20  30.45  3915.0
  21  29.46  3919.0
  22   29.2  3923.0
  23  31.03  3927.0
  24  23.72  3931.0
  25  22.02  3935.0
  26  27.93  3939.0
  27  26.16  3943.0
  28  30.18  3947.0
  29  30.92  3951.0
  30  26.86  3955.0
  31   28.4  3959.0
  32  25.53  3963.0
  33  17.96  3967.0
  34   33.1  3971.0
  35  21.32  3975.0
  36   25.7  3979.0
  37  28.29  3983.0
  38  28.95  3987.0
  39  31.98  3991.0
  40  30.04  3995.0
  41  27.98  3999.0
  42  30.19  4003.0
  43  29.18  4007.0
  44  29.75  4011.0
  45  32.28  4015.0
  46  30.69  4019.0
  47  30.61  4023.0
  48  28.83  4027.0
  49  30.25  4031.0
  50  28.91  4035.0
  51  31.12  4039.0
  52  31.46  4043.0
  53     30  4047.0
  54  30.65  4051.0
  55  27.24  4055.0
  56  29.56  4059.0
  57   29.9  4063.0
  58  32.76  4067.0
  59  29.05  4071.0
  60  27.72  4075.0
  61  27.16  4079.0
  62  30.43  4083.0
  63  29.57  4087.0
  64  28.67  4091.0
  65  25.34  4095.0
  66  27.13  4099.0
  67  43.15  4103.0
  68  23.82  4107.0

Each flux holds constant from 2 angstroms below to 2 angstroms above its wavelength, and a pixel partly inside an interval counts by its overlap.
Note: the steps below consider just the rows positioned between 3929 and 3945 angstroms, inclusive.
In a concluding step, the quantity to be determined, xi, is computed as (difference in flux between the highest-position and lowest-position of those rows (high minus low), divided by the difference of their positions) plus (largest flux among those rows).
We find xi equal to 28.1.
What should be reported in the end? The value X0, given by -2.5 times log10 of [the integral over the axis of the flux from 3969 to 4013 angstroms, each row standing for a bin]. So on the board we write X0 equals -7.76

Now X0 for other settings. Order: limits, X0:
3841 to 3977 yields -8.96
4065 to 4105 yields -7.70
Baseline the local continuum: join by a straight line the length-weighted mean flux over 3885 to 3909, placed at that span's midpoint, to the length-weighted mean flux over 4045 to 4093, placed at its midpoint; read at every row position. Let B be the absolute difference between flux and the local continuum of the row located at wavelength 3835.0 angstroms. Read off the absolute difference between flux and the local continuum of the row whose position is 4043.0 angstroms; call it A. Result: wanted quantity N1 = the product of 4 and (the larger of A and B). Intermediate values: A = 2.3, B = 1.3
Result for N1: 9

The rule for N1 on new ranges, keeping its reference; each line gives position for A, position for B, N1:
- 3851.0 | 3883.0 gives 2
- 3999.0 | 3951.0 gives 10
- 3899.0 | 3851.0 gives 5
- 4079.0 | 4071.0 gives 9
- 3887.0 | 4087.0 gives 0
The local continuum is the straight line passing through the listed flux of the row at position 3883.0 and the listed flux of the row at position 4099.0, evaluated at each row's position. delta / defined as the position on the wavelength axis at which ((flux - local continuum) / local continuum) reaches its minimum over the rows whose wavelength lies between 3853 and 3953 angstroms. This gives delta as 3935.0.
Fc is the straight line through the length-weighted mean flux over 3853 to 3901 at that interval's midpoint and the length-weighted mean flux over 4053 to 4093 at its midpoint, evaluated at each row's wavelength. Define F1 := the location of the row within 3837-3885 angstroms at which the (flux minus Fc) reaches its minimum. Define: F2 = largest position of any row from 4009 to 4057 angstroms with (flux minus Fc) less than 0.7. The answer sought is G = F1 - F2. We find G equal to -216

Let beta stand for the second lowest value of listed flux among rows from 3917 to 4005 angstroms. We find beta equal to 21.32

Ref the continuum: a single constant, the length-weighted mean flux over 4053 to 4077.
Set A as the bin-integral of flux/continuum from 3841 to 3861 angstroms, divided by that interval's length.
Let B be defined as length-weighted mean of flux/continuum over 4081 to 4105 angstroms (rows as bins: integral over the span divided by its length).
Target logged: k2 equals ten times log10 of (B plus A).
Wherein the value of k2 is 3.08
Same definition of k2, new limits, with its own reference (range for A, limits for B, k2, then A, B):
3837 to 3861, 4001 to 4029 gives 2.94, 0.94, 1.03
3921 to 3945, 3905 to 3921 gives 2.86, 0.91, 1.02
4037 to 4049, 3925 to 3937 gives 2.84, 1.05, 0.87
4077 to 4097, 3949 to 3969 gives 2.66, 0.96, 0.88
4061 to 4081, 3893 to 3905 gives 2.89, 1.00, 0.95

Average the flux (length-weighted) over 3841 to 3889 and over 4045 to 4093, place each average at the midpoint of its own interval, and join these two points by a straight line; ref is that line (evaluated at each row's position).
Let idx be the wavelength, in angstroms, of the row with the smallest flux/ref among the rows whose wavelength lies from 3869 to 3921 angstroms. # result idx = 3895.0 angstroms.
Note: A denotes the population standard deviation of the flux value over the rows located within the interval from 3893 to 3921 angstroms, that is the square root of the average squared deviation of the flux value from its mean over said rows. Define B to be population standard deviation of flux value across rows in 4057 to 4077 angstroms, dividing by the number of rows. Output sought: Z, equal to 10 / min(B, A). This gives 7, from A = 1.3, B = 1.7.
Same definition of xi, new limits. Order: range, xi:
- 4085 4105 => 44.0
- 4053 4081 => 32.8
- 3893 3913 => 30.8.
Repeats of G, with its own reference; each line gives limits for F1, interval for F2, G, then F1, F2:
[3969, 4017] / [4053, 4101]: -124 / 3975.0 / 4099.0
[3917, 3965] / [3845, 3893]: 44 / 3935.0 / 3891.0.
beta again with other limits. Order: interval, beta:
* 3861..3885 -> 27.85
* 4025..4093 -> 27.24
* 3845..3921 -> 26.91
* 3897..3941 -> 23.72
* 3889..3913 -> 26.91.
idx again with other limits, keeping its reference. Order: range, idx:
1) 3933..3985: 3967.0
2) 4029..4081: 4079.0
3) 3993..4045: 3999.0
